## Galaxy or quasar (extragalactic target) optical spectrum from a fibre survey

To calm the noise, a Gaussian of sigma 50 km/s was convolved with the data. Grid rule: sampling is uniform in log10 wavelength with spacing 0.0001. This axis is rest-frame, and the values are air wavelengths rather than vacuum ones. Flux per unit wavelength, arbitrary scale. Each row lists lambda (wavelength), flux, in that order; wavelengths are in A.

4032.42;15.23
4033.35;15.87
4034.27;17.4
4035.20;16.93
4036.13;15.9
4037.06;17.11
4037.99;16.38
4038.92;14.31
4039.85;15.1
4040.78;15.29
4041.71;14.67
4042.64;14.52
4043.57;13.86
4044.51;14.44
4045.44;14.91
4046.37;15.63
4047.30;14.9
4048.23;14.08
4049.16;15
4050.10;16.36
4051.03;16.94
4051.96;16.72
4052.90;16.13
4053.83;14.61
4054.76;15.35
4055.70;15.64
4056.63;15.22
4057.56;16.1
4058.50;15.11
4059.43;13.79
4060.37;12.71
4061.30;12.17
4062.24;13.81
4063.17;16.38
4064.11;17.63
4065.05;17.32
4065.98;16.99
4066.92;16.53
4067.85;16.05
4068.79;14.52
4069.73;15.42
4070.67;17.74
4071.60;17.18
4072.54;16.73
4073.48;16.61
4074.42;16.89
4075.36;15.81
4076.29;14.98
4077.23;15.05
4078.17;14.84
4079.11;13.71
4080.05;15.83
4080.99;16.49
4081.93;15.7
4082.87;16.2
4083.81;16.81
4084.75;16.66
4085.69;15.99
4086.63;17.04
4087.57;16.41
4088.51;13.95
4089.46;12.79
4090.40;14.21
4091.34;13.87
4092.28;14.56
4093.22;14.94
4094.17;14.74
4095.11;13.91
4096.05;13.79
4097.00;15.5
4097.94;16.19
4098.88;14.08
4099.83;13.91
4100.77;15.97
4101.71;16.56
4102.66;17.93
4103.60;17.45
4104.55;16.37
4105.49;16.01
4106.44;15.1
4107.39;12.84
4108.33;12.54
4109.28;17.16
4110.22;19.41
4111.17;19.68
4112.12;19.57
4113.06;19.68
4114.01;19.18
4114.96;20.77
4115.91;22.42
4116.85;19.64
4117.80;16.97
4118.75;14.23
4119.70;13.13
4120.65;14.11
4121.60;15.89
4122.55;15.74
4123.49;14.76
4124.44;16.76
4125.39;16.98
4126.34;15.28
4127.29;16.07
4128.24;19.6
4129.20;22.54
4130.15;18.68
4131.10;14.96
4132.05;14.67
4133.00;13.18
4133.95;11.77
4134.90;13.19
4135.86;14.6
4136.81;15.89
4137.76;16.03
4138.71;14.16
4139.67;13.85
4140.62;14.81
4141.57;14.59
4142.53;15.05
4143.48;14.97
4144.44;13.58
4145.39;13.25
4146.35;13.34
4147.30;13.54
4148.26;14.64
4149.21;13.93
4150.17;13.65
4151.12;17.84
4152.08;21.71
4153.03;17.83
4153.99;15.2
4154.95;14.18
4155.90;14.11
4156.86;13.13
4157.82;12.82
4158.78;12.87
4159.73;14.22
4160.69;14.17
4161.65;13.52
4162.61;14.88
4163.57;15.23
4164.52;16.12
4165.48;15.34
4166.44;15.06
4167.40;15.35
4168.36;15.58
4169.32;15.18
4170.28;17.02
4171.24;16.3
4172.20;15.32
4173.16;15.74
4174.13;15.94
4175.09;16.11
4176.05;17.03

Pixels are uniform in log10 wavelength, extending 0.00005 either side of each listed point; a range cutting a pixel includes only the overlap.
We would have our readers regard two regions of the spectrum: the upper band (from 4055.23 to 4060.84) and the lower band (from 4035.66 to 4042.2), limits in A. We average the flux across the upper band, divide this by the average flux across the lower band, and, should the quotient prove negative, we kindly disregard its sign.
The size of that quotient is 0.95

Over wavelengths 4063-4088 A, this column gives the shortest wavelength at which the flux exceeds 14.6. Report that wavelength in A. 4063.17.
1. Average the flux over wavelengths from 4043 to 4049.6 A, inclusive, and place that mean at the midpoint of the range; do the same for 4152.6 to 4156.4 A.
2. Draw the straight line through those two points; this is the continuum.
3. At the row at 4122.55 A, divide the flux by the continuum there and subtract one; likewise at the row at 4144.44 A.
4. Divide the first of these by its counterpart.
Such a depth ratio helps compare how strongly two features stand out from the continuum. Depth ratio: -0.4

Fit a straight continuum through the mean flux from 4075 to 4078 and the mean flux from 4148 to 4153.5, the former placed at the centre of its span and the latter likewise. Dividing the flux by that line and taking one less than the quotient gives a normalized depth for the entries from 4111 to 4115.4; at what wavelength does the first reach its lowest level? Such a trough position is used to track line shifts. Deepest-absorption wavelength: 4114.01 A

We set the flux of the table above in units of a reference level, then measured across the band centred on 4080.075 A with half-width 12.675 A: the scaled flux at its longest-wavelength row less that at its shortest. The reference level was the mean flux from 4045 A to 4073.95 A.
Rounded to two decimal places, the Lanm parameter -0.10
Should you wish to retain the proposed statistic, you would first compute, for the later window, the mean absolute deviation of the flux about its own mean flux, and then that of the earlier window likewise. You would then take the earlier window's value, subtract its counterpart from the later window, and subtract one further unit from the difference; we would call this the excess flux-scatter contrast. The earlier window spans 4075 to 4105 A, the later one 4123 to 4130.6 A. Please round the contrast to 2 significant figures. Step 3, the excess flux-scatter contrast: -1.9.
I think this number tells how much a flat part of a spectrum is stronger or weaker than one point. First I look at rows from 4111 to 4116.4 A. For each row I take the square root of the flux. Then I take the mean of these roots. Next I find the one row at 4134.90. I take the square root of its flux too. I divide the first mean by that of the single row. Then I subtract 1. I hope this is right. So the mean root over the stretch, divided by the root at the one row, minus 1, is 0.24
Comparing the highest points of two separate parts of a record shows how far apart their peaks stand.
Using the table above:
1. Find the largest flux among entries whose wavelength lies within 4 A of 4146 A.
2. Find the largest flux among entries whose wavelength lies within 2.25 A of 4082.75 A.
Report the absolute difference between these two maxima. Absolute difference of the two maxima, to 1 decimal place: 1.8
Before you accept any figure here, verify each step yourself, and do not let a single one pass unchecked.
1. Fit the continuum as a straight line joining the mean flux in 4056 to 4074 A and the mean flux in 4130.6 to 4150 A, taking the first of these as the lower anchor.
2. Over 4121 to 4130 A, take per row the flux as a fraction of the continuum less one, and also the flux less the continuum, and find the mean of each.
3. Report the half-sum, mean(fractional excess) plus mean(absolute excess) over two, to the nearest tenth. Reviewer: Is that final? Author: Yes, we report 1.4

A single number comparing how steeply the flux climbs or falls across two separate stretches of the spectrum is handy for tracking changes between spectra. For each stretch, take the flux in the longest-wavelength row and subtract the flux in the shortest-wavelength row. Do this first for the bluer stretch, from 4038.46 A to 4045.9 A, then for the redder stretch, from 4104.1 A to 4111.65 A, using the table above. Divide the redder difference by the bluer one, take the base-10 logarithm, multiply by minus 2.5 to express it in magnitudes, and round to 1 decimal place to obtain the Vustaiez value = -1.9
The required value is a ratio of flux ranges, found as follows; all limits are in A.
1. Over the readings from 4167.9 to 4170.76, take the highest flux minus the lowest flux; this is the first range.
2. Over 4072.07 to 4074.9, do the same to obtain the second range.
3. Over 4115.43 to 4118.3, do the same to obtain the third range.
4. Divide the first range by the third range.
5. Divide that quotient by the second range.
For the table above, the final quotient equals 1.2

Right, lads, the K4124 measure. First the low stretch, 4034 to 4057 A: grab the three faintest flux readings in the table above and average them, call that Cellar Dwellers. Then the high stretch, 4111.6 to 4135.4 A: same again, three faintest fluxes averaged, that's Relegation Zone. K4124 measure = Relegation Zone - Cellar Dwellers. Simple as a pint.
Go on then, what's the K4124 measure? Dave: -1.4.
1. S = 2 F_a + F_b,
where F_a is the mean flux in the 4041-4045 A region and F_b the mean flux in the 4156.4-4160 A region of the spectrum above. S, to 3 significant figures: 42.0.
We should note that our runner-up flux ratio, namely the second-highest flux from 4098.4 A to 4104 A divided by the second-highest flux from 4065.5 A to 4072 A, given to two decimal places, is 1.02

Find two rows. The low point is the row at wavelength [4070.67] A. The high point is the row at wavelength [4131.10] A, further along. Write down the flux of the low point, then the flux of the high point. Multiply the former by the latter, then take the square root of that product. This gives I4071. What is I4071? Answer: 16.3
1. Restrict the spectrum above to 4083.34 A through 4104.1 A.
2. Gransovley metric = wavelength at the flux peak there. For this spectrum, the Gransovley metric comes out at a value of 4102.66 A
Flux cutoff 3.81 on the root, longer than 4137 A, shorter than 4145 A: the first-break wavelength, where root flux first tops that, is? 4137.76 A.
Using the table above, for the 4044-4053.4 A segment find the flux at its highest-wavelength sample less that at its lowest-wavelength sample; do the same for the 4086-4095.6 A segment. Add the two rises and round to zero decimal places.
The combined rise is -1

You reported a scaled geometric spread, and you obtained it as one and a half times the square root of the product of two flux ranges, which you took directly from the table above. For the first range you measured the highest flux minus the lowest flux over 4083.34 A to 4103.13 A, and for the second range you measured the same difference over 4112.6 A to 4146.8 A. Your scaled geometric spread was 11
